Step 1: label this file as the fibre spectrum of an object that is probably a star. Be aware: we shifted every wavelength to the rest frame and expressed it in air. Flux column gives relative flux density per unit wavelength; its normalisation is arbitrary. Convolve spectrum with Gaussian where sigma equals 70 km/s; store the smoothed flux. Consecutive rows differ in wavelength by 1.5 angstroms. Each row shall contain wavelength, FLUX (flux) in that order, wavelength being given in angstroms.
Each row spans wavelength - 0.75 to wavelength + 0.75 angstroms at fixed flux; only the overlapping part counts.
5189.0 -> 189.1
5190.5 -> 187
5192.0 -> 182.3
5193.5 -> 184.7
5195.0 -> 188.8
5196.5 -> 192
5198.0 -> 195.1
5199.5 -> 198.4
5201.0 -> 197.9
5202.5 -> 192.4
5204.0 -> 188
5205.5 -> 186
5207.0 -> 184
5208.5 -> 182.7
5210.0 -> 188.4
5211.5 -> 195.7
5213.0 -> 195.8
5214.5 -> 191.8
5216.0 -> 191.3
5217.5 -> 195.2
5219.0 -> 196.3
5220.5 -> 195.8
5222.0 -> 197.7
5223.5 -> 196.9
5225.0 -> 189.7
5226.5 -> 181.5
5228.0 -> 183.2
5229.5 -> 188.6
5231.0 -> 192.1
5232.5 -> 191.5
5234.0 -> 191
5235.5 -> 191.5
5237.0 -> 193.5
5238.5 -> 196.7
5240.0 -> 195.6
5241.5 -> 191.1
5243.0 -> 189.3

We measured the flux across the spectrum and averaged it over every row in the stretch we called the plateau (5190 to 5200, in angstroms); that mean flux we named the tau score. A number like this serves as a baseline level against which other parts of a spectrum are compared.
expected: 190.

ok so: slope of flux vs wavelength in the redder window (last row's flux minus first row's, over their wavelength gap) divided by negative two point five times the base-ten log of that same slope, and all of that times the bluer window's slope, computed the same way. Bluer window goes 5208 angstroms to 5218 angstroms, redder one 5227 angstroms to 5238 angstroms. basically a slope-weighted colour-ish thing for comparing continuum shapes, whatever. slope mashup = -11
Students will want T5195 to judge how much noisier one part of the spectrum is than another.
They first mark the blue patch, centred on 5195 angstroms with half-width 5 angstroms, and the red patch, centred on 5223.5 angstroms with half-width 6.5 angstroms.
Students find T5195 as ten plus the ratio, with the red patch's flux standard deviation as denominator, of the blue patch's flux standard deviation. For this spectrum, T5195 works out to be 10.9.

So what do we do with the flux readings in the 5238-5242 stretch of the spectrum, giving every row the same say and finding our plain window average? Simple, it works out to 194.5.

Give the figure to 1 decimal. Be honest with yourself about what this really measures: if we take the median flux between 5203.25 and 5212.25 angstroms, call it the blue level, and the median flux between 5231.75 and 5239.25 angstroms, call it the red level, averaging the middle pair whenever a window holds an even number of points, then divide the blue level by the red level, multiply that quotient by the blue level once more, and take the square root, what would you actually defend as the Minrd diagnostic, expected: 13.5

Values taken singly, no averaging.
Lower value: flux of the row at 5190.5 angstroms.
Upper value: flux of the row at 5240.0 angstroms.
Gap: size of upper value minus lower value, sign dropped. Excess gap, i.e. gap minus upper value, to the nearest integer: -187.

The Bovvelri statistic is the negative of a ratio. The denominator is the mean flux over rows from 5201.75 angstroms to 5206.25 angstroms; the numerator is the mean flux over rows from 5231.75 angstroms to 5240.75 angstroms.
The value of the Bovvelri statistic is -1.02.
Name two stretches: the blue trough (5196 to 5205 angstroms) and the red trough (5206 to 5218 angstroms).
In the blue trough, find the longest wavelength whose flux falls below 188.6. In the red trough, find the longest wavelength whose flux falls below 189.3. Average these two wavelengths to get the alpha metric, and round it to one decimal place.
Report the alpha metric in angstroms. 5207.0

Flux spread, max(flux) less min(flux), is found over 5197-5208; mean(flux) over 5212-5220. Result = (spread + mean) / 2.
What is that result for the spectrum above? 104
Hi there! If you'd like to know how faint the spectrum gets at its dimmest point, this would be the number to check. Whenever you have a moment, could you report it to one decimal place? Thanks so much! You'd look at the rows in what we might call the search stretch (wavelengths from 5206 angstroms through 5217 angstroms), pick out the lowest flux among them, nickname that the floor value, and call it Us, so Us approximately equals 182.7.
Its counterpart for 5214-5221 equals 191.3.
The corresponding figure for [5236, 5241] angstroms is 193.5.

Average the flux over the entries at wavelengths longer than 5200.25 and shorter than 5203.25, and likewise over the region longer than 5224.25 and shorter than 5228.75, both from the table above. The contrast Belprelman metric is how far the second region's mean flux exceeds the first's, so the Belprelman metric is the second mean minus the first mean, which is -10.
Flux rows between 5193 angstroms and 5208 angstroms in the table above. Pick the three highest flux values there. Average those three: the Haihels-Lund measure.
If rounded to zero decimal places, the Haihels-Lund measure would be 197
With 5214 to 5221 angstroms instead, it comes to 196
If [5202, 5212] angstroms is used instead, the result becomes 192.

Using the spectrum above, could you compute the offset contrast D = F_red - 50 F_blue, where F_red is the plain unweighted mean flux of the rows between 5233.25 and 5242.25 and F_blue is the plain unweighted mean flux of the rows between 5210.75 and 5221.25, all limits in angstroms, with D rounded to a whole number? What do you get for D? -9535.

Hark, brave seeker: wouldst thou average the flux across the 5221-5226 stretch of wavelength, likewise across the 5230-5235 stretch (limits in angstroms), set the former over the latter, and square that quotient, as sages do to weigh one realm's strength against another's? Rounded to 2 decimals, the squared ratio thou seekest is 1.03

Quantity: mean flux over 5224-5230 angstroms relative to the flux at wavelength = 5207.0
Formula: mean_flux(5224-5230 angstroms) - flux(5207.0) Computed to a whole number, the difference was 2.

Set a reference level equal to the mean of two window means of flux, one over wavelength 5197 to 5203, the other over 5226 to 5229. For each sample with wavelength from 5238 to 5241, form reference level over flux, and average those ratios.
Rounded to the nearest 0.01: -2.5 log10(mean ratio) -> 0.04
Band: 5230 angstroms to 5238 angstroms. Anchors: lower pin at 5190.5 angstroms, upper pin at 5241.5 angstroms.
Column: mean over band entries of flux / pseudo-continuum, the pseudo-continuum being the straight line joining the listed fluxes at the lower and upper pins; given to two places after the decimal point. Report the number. 1.01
